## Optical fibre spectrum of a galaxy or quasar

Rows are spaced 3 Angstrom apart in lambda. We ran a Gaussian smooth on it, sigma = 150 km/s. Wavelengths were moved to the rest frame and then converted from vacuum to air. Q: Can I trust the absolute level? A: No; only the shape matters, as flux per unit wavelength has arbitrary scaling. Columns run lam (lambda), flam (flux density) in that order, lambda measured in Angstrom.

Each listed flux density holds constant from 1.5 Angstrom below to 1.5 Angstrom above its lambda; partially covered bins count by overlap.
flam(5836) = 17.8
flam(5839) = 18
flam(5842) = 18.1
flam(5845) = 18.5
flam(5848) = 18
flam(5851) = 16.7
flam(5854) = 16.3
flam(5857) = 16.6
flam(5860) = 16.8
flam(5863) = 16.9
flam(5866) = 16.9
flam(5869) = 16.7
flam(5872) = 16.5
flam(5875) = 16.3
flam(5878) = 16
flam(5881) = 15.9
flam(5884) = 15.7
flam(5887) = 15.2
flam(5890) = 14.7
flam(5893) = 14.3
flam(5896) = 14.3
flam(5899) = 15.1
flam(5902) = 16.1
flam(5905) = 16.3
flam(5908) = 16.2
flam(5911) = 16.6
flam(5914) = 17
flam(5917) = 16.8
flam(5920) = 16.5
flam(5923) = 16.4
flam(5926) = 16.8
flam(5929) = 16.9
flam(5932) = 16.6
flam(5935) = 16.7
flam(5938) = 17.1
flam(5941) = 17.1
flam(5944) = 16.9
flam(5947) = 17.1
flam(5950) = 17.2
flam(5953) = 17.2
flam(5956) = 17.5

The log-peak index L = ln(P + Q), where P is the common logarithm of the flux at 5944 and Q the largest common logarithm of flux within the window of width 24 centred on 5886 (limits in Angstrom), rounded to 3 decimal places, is 0.892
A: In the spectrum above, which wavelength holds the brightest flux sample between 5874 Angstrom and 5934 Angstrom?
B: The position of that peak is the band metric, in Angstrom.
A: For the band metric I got 5914 Angstrom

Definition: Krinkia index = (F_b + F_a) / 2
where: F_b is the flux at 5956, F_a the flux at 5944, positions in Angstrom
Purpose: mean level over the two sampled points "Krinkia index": 17.2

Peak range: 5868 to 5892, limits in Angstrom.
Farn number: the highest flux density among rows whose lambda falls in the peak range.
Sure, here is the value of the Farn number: 16.7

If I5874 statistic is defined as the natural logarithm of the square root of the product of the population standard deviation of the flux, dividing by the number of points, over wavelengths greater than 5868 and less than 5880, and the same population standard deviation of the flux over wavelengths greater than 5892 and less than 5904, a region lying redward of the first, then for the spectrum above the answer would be -0.8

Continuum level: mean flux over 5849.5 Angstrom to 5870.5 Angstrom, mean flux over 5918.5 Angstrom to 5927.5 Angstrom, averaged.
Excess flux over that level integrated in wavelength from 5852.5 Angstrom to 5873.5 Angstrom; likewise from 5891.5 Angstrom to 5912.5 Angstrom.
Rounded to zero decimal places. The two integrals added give -22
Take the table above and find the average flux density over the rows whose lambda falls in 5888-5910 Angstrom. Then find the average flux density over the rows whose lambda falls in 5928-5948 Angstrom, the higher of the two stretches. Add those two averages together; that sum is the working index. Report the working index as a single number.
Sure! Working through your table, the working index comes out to 32.2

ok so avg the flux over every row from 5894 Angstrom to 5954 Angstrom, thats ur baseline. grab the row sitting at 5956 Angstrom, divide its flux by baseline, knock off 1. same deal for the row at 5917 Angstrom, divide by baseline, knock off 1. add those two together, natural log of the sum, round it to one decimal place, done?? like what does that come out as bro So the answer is -2.6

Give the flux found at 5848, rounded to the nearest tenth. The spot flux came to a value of 18.0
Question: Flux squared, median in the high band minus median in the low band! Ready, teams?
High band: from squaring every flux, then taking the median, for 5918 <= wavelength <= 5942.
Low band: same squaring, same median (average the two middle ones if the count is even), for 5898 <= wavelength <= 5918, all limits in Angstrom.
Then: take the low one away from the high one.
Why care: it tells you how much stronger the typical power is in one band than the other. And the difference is 15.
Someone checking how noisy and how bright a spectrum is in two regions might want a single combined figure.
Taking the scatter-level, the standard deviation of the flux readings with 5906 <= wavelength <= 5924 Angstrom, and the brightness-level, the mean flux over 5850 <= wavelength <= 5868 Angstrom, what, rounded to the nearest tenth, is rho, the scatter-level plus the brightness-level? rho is 17.0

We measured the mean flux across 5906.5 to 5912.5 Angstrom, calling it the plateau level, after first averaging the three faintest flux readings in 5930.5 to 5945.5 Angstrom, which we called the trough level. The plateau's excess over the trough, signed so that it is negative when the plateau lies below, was -0.3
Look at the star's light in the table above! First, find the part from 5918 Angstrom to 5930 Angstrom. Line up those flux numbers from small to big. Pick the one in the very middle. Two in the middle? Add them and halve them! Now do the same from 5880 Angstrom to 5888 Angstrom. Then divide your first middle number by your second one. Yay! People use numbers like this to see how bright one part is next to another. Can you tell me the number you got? 1.06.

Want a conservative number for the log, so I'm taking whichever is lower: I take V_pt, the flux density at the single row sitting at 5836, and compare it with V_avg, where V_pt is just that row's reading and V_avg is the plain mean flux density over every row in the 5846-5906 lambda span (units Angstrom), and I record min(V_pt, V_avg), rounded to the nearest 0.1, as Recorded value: 16.1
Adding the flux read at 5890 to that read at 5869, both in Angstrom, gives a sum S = 31.4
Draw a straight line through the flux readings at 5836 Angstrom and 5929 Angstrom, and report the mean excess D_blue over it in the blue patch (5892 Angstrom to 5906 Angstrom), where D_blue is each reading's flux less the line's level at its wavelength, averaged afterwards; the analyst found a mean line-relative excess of -2.0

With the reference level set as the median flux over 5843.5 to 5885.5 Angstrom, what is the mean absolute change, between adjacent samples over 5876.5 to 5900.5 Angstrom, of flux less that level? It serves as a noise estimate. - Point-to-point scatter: 0.36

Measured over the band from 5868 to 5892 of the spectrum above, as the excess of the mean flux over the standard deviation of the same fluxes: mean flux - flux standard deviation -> 15.2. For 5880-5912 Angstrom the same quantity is 14.7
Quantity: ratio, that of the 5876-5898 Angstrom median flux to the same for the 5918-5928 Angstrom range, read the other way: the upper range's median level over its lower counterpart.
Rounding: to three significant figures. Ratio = 1.09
